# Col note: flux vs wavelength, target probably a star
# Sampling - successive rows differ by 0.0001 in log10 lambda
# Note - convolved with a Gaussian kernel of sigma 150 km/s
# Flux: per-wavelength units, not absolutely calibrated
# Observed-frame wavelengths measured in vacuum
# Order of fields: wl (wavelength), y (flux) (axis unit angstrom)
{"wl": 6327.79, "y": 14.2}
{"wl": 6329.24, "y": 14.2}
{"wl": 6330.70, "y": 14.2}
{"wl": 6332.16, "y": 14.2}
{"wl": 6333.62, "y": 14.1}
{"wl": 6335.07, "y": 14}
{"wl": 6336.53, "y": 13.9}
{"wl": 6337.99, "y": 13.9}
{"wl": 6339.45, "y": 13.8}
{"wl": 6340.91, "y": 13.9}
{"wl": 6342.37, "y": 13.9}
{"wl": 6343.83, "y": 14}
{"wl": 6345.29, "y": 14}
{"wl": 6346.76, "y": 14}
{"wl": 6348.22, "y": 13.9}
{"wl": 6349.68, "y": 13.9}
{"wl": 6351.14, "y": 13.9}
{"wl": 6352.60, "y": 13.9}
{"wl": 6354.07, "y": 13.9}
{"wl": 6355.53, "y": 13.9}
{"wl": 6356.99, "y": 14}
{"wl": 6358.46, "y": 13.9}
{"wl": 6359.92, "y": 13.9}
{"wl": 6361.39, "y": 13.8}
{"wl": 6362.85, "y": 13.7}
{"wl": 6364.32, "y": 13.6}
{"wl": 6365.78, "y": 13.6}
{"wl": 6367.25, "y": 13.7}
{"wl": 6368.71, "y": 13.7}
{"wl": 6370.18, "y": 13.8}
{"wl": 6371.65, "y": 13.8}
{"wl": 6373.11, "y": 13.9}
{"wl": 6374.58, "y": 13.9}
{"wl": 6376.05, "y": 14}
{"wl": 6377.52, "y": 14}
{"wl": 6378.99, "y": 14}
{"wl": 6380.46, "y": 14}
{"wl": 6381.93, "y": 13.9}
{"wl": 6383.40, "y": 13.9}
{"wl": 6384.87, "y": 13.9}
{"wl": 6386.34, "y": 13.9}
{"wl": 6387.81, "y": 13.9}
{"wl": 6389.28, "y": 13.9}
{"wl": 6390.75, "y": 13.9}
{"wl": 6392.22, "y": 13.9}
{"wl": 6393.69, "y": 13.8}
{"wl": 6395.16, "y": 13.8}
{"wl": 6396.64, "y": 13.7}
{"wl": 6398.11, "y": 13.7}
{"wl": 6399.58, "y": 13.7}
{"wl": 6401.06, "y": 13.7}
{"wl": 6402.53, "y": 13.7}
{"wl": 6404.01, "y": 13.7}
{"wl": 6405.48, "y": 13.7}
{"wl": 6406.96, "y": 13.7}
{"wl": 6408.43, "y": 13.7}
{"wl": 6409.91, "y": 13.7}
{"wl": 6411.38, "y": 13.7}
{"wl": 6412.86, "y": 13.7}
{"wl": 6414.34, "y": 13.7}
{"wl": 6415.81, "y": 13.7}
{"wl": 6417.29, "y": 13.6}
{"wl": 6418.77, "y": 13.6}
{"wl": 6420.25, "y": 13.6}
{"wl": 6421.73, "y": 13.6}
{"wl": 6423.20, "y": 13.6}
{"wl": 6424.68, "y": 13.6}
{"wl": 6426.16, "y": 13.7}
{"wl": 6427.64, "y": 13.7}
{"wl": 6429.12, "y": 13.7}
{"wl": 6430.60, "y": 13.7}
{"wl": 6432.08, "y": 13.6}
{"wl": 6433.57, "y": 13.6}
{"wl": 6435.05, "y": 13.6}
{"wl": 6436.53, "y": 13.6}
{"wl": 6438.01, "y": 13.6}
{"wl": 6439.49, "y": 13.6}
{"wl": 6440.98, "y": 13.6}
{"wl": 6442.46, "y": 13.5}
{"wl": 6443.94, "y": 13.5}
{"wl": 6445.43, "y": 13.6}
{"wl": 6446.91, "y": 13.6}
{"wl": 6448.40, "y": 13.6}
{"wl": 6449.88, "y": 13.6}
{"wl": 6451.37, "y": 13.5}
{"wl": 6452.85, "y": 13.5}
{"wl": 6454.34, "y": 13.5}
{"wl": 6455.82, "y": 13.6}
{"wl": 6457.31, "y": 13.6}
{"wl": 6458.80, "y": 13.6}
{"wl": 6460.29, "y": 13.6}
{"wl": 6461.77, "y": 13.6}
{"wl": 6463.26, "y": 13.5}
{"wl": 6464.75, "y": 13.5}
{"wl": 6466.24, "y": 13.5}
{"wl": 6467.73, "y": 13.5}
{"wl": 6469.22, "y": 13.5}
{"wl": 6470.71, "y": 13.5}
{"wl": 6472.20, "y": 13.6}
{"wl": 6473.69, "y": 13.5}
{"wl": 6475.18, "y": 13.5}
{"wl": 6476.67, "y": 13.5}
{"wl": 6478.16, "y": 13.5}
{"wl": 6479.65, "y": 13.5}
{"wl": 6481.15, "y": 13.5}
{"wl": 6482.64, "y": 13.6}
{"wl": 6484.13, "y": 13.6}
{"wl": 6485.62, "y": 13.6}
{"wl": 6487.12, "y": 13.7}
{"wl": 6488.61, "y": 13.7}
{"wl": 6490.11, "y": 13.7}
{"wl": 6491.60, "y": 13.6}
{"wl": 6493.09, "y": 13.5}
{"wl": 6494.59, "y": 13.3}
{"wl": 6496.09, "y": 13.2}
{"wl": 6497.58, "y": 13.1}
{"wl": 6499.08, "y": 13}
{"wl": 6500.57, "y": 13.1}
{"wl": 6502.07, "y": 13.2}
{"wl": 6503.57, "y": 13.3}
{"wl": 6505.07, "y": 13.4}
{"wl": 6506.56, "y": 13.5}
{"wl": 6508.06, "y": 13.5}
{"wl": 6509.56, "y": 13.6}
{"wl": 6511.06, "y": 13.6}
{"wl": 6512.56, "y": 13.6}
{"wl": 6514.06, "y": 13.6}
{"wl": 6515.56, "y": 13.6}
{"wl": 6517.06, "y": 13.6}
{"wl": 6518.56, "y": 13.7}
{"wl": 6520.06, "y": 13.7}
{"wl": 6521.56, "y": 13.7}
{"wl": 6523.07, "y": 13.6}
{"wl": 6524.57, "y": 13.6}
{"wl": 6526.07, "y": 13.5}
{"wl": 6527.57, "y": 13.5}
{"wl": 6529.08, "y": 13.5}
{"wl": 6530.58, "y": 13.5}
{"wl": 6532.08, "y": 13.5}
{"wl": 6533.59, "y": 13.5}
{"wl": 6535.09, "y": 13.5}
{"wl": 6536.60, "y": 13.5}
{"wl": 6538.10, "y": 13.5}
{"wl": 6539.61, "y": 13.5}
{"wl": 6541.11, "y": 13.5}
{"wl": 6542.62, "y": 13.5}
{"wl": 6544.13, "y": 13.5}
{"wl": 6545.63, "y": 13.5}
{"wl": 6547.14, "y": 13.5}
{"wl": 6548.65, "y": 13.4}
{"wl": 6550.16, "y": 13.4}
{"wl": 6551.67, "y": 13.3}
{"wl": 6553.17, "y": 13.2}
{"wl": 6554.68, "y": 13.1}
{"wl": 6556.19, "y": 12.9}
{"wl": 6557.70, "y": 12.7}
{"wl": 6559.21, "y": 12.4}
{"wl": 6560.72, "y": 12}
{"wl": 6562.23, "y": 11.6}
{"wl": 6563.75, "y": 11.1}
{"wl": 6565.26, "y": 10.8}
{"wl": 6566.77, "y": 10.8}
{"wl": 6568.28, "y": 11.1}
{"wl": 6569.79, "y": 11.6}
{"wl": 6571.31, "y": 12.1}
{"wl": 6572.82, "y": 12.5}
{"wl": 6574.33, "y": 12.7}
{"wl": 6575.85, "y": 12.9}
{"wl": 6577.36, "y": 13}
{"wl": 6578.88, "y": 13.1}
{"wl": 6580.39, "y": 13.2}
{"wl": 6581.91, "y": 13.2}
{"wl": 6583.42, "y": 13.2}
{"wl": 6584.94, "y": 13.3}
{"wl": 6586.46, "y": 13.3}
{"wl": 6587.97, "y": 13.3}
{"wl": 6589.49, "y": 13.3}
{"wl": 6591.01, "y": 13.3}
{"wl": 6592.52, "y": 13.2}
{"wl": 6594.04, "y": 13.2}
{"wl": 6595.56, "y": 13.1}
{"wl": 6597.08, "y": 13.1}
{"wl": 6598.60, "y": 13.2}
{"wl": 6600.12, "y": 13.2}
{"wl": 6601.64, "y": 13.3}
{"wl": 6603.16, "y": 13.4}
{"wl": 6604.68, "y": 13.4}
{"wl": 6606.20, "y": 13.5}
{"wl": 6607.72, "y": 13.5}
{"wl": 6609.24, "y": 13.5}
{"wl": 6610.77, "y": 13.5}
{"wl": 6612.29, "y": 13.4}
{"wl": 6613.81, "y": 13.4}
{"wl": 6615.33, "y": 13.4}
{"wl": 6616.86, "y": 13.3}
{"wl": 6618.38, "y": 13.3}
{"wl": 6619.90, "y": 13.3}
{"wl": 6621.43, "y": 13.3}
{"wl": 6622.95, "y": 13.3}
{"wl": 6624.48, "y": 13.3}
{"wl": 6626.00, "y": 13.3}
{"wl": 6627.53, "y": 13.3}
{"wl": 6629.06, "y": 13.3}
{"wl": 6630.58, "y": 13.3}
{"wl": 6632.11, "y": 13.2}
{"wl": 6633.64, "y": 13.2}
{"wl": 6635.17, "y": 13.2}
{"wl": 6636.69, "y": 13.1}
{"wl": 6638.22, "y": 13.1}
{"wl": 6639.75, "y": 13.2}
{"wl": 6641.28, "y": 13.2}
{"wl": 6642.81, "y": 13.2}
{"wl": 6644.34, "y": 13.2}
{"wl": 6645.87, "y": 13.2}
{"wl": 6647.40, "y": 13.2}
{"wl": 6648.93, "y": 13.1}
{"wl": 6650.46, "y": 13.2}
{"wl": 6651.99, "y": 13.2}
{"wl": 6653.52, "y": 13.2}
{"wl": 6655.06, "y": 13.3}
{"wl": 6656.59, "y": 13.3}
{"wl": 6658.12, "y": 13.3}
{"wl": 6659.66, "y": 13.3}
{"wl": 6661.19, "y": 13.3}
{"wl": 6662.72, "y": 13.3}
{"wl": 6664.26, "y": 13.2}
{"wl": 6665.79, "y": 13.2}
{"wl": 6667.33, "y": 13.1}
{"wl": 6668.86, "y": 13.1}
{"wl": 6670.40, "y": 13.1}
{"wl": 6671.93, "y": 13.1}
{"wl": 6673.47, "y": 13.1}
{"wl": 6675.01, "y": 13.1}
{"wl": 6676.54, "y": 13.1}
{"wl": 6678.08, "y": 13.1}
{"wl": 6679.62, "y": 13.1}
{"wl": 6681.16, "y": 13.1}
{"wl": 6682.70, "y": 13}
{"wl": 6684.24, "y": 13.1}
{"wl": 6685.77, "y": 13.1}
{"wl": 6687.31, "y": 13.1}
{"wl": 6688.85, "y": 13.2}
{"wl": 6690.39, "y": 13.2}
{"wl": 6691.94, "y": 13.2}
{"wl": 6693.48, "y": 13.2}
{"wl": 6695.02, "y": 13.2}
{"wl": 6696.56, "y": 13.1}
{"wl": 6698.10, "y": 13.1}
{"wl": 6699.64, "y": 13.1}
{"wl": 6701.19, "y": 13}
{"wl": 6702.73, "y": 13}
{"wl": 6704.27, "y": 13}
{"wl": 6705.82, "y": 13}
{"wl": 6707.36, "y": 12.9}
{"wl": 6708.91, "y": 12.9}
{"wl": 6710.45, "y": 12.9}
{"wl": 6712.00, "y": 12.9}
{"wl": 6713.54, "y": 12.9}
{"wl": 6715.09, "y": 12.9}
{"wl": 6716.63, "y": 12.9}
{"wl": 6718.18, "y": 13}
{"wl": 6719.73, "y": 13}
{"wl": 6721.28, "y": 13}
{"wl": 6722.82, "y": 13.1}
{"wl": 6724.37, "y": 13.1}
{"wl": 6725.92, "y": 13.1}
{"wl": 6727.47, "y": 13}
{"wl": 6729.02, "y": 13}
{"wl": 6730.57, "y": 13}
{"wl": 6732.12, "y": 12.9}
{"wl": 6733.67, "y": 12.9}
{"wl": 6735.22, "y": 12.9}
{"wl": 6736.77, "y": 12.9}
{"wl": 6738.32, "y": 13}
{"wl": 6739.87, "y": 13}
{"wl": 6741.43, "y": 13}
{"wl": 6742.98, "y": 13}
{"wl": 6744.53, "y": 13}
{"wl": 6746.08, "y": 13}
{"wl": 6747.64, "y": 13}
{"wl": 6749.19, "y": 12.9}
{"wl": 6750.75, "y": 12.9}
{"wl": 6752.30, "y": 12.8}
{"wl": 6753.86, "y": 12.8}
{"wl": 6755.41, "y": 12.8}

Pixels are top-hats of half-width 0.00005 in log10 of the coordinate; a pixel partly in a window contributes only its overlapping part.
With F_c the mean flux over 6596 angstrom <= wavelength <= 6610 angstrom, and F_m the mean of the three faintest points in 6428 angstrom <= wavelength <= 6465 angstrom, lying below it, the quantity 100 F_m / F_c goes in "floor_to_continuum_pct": 101.2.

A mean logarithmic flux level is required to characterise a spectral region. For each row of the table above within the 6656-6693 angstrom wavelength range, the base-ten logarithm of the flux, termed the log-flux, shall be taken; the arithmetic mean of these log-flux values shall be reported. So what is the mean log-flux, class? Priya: 1.12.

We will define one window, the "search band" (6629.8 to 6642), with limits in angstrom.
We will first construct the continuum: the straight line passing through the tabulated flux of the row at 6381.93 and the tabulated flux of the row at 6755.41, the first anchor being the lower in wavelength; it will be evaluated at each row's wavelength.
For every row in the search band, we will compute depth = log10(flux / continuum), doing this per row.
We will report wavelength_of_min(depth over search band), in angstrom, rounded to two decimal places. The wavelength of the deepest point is 6636.69 angstrom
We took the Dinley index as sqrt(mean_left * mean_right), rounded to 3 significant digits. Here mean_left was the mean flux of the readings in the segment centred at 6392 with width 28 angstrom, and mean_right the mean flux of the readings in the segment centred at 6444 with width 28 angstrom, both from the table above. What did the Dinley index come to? 13.7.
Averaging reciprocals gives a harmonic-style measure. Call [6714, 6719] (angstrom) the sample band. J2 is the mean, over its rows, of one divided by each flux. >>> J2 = 0.0773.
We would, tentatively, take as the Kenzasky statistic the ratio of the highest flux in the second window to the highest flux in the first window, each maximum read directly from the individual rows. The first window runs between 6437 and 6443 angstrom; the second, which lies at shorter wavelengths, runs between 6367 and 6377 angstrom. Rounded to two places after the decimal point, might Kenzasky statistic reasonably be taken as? 1.03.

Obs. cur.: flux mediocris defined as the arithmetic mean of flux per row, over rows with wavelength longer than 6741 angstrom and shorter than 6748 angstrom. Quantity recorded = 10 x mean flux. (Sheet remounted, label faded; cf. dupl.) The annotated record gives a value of 130.0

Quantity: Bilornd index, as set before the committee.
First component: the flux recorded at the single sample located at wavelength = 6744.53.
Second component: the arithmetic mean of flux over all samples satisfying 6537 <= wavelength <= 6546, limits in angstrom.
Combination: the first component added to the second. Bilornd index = 26.5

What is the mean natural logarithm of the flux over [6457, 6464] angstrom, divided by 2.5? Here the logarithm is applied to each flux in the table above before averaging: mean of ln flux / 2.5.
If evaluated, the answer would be 1.043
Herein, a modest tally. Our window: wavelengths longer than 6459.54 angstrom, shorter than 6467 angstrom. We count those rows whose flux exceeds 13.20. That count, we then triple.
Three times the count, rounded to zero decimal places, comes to 15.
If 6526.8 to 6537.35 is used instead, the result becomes 21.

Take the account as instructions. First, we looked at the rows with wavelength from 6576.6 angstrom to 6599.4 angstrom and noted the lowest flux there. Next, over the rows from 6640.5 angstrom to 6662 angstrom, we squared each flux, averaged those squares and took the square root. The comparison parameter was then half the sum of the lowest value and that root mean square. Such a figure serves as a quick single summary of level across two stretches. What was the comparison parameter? 13.1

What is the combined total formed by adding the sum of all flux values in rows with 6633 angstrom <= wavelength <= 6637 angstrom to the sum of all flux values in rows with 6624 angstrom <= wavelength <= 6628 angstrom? 79.4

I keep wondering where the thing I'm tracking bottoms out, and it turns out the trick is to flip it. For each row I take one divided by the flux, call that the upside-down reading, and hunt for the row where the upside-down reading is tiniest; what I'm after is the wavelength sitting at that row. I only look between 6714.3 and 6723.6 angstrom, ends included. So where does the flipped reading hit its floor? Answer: 6722.82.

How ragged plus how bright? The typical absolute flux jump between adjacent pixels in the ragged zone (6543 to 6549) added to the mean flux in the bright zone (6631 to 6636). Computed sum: 13.2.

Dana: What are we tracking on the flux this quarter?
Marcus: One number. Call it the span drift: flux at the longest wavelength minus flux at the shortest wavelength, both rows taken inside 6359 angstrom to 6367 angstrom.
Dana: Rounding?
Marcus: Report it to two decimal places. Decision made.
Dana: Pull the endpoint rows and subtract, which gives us -0.30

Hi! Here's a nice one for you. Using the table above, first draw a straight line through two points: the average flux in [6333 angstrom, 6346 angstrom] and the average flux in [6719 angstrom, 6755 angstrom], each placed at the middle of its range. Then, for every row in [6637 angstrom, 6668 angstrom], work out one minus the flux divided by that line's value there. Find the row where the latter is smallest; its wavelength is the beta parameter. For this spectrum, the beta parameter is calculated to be 6662.72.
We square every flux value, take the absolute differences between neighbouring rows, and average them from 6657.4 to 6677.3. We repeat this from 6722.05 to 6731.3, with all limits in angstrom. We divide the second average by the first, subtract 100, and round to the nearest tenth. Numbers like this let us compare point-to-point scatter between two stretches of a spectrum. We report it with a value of -98.8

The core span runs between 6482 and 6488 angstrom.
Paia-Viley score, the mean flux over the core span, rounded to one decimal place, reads 13.6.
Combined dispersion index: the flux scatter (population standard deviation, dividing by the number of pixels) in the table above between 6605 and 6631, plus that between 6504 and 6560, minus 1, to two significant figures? -0.65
